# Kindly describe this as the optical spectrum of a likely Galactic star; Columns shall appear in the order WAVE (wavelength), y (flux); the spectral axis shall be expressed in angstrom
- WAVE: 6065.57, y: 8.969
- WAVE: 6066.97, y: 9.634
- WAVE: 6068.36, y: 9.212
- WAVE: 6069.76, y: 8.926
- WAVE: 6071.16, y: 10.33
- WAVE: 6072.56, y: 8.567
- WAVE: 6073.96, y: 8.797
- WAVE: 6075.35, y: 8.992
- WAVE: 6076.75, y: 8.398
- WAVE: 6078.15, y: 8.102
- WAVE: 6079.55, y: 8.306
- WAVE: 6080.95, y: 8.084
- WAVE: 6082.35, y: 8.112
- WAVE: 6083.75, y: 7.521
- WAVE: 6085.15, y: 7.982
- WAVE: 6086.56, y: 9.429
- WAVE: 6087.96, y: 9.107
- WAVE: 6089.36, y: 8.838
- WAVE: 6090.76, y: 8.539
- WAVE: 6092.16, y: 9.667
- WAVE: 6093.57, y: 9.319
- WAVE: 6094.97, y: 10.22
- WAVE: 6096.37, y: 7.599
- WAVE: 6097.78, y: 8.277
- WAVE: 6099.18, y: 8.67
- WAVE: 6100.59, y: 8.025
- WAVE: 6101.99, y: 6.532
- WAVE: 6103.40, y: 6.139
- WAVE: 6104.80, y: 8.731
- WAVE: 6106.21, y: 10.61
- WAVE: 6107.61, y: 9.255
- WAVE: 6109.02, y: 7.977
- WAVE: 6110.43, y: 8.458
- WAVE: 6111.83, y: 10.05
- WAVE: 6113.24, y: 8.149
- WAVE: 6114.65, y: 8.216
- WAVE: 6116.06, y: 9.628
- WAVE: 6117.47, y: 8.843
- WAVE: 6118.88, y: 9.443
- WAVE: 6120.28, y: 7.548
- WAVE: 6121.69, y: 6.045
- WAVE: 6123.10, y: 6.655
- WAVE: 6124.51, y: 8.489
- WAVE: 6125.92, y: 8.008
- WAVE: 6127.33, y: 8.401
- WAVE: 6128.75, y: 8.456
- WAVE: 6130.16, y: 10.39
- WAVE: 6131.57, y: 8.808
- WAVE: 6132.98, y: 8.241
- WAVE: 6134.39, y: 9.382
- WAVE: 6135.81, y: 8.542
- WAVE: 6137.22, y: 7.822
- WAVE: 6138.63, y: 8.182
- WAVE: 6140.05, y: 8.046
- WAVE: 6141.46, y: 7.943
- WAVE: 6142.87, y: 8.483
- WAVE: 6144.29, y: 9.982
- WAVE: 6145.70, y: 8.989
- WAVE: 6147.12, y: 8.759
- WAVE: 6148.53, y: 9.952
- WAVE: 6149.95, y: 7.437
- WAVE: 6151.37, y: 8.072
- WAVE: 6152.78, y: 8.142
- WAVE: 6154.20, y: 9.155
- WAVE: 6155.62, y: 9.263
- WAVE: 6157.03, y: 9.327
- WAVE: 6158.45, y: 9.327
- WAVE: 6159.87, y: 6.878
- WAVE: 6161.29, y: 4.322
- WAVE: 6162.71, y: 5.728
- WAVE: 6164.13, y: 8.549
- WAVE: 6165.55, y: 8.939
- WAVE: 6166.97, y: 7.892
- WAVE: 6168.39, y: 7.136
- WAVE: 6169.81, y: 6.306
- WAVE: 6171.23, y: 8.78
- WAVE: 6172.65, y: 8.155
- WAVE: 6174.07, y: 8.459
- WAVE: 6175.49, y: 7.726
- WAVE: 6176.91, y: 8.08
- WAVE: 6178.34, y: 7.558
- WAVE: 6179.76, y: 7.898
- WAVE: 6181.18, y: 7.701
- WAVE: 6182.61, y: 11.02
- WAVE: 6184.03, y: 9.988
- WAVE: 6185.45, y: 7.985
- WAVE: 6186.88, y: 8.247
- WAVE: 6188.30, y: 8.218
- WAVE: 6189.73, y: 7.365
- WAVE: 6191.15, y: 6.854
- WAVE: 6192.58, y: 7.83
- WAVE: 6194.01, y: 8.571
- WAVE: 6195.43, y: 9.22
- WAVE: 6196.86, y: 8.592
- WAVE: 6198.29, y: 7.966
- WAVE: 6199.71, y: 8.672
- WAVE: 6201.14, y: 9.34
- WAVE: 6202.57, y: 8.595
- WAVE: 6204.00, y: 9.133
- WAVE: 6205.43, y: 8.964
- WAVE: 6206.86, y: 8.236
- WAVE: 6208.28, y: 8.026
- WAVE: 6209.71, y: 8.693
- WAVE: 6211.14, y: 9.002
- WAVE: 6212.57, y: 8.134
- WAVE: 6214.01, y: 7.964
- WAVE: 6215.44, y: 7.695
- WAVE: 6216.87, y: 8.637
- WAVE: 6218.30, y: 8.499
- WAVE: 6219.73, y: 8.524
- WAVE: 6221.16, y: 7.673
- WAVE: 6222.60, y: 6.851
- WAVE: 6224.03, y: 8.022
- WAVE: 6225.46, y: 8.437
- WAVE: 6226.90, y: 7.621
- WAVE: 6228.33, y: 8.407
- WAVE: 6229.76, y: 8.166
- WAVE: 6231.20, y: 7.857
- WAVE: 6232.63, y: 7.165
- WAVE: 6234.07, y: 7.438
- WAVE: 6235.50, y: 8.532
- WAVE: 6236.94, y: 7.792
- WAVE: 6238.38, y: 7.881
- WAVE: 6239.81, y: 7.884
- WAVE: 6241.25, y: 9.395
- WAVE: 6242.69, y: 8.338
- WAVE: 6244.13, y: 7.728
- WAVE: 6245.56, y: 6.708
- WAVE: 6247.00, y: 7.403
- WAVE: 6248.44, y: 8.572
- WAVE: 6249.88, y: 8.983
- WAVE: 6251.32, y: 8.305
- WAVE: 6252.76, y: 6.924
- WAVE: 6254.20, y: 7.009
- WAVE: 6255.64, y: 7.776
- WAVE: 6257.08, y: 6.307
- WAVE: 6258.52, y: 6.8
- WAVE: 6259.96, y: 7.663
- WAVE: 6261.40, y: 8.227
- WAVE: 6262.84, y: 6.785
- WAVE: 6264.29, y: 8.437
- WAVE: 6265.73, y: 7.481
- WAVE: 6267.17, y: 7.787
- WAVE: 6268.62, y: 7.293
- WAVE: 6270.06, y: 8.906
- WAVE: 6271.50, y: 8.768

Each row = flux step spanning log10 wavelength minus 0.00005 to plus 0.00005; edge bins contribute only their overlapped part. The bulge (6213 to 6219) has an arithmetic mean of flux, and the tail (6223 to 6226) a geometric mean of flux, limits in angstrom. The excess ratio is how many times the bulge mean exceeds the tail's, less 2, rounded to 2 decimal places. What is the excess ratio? -1.00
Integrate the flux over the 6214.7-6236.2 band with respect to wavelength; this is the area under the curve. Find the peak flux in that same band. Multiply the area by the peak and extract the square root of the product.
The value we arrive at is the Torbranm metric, 38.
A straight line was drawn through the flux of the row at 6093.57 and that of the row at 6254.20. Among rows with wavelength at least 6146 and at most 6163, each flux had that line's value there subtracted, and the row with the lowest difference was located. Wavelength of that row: 6161.29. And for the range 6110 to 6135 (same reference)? 6121.69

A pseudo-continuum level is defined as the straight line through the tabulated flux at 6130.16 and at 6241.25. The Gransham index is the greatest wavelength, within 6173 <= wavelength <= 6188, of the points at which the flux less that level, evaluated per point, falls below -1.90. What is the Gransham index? 6185.45 angstrom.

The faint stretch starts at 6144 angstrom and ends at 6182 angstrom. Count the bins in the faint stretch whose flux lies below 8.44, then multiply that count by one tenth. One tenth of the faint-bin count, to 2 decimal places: 1.50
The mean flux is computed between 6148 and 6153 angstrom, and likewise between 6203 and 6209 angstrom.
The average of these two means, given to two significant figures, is 8.5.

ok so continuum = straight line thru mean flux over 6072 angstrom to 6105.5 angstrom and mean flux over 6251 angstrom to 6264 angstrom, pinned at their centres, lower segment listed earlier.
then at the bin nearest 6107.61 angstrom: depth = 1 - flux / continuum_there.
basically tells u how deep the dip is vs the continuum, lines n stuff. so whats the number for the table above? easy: -0.12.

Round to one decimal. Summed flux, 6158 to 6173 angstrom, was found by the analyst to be 82.0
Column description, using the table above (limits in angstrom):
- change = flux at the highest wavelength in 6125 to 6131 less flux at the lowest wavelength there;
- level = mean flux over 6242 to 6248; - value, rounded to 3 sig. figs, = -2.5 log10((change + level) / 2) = -1.74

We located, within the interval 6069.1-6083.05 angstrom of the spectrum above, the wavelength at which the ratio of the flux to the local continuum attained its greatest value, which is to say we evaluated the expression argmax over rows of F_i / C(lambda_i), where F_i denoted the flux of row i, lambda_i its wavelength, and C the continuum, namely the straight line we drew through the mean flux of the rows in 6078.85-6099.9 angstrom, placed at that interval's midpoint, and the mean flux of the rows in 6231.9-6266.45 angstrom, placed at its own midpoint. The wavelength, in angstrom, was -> 6071.16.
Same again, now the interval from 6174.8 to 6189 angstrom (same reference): 6182.61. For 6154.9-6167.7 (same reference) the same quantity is 6158.45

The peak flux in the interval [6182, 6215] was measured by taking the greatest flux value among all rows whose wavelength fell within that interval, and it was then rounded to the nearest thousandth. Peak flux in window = 11.020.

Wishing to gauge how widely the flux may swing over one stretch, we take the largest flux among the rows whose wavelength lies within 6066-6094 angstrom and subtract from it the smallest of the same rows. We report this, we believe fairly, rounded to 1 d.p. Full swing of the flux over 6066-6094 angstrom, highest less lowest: 2.8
